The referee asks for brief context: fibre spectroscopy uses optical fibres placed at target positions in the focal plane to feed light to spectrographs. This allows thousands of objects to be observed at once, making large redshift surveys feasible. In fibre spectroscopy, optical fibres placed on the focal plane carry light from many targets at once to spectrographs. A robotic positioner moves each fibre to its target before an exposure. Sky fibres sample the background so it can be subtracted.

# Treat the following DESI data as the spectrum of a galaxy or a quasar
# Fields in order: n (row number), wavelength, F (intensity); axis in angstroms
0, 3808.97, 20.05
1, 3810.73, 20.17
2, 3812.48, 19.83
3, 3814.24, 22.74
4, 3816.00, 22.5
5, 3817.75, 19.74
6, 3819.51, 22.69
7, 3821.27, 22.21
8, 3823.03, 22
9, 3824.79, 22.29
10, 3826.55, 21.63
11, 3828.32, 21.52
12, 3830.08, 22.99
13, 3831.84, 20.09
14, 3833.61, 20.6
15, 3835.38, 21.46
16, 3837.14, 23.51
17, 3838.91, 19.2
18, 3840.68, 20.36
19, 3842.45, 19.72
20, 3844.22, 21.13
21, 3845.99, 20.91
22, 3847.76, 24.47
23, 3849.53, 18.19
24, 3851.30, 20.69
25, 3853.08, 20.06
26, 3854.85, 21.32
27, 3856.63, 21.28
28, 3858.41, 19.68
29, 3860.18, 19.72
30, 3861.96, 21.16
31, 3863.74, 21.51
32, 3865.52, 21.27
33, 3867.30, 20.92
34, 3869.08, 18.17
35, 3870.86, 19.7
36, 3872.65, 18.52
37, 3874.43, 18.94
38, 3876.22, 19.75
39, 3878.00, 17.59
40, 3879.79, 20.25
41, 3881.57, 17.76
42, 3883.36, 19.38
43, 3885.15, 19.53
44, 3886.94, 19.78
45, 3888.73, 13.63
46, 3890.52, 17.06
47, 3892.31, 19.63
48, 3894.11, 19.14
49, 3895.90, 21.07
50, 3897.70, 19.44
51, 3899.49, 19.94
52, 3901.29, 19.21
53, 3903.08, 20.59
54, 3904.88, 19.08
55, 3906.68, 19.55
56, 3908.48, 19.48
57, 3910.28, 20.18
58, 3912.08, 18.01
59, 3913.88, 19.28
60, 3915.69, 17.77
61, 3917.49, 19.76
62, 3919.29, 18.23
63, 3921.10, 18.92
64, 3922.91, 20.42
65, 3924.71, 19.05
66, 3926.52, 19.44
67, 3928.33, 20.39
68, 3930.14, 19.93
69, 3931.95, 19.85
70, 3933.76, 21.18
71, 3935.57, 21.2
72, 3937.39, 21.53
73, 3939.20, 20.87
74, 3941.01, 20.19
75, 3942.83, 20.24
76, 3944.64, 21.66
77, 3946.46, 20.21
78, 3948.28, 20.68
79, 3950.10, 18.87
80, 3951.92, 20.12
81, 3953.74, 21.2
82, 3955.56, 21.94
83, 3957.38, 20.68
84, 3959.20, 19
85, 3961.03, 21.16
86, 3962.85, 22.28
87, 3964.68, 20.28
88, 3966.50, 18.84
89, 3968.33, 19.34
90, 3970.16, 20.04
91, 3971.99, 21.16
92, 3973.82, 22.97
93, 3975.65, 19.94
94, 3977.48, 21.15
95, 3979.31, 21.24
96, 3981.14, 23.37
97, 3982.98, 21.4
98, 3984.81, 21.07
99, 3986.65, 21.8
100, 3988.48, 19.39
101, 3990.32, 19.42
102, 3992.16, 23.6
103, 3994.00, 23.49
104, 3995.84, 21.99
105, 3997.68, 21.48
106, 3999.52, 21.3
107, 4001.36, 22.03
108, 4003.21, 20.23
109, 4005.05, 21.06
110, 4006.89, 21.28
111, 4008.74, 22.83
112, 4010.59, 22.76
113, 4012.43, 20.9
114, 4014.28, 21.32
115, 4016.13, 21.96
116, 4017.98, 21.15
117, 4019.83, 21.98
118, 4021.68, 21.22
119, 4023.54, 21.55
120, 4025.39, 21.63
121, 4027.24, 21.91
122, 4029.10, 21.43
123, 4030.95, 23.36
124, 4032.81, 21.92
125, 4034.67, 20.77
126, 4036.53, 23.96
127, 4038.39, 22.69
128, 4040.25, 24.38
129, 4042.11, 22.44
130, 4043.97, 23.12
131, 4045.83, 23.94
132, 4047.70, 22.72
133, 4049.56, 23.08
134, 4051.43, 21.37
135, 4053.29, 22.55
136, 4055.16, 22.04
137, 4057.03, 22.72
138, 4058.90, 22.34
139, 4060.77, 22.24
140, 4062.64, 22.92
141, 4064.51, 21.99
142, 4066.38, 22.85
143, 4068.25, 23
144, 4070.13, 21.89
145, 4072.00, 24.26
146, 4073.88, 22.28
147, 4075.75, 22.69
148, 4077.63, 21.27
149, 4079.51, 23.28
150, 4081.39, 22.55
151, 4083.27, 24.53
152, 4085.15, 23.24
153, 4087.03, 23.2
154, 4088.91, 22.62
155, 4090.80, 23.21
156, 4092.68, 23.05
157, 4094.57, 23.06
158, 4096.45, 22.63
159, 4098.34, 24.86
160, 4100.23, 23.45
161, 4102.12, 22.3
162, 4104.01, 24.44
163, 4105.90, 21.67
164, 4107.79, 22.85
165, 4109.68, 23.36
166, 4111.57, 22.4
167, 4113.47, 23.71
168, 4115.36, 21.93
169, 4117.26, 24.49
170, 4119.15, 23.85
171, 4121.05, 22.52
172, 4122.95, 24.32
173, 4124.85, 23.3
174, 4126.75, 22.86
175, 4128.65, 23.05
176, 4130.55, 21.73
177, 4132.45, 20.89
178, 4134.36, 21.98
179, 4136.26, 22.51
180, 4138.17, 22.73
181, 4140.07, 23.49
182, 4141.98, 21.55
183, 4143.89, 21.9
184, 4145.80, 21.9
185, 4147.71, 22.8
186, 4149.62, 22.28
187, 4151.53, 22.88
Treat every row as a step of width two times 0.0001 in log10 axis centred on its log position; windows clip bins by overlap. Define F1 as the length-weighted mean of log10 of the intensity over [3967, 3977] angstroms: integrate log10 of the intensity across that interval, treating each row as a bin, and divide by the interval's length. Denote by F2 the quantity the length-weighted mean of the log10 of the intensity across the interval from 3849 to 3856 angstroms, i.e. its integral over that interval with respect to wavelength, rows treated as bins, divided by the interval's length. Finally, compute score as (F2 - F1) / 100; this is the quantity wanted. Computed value -0.0001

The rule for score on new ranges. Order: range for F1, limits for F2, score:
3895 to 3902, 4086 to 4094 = 0.0006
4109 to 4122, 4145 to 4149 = -0.0002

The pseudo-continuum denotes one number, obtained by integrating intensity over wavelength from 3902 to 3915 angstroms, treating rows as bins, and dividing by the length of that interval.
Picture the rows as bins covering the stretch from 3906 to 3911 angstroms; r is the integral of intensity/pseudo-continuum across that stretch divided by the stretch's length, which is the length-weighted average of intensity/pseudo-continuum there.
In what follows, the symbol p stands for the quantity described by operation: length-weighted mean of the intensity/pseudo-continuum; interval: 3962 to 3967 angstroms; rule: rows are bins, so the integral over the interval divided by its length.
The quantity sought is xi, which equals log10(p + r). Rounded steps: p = 1.06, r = 1.02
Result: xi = 0.317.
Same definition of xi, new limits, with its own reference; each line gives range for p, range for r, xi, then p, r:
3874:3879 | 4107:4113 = 0.332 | 0.97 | 1.18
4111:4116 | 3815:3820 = 0.359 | 1.17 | 1.11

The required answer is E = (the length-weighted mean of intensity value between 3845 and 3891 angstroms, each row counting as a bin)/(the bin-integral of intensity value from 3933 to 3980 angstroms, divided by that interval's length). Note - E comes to 0.95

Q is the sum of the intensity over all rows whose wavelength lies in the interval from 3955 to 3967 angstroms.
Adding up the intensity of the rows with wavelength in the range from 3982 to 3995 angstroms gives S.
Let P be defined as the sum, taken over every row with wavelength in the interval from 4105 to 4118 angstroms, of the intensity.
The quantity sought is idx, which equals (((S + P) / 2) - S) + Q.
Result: 149.3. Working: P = 160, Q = 144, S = 150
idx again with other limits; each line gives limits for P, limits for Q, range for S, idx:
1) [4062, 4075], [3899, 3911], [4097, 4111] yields 136.2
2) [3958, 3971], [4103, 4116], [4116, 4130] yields 148.6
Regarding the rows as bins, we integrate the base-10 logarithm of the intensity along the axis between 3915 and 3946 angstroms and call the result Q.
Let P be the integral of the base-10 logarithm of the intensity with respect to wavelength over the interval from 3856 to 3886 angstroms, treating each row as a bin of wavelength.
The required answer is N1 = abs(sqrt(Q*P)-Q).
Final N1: 0.8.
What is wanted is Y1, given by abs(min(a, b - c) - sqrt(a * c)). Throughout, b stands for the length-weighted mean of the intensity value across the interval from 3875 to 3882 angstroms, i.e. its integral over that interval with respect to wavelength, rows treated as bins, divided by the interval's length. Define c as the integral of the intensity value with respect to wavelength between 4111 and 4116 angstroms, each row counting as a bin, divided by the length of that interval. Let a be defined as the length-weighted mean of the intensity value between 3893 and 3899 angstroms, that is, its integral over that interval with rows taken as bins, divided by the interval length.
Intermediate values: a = 19.9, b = 18.9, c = 22.7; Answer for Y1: 25.1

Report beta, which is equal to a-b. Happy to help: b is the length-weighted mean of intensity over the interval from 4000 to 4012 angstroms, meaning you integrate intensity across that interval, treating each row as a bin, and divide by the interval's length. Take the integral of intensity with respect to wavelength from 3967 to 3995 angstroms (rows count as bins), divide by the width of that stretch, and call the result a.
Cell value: 0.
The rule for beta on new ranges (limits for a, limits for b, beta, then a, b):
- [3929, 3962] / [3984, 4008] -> -1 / 20.6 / 21.4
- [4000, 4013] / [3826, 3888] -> 1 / 21.6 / 20.3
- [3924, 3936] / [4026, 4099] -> -3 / 20.1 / 22.8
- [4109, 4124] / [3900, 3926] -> 4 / 23.3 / 19.3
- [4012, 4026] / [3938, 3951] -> 1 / 21.5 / 20.4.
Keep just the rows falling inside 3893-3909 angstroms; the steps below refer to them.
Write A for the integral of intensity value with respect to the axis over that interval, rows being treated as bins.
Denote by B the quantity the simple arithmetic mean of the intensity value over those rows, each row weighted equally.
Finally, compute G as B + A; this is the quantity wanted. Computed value 335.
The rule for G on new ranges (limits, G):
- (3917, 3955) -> 788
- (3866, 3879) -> 268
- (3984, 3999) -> 344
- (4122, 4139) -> 407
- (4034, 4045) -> 275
